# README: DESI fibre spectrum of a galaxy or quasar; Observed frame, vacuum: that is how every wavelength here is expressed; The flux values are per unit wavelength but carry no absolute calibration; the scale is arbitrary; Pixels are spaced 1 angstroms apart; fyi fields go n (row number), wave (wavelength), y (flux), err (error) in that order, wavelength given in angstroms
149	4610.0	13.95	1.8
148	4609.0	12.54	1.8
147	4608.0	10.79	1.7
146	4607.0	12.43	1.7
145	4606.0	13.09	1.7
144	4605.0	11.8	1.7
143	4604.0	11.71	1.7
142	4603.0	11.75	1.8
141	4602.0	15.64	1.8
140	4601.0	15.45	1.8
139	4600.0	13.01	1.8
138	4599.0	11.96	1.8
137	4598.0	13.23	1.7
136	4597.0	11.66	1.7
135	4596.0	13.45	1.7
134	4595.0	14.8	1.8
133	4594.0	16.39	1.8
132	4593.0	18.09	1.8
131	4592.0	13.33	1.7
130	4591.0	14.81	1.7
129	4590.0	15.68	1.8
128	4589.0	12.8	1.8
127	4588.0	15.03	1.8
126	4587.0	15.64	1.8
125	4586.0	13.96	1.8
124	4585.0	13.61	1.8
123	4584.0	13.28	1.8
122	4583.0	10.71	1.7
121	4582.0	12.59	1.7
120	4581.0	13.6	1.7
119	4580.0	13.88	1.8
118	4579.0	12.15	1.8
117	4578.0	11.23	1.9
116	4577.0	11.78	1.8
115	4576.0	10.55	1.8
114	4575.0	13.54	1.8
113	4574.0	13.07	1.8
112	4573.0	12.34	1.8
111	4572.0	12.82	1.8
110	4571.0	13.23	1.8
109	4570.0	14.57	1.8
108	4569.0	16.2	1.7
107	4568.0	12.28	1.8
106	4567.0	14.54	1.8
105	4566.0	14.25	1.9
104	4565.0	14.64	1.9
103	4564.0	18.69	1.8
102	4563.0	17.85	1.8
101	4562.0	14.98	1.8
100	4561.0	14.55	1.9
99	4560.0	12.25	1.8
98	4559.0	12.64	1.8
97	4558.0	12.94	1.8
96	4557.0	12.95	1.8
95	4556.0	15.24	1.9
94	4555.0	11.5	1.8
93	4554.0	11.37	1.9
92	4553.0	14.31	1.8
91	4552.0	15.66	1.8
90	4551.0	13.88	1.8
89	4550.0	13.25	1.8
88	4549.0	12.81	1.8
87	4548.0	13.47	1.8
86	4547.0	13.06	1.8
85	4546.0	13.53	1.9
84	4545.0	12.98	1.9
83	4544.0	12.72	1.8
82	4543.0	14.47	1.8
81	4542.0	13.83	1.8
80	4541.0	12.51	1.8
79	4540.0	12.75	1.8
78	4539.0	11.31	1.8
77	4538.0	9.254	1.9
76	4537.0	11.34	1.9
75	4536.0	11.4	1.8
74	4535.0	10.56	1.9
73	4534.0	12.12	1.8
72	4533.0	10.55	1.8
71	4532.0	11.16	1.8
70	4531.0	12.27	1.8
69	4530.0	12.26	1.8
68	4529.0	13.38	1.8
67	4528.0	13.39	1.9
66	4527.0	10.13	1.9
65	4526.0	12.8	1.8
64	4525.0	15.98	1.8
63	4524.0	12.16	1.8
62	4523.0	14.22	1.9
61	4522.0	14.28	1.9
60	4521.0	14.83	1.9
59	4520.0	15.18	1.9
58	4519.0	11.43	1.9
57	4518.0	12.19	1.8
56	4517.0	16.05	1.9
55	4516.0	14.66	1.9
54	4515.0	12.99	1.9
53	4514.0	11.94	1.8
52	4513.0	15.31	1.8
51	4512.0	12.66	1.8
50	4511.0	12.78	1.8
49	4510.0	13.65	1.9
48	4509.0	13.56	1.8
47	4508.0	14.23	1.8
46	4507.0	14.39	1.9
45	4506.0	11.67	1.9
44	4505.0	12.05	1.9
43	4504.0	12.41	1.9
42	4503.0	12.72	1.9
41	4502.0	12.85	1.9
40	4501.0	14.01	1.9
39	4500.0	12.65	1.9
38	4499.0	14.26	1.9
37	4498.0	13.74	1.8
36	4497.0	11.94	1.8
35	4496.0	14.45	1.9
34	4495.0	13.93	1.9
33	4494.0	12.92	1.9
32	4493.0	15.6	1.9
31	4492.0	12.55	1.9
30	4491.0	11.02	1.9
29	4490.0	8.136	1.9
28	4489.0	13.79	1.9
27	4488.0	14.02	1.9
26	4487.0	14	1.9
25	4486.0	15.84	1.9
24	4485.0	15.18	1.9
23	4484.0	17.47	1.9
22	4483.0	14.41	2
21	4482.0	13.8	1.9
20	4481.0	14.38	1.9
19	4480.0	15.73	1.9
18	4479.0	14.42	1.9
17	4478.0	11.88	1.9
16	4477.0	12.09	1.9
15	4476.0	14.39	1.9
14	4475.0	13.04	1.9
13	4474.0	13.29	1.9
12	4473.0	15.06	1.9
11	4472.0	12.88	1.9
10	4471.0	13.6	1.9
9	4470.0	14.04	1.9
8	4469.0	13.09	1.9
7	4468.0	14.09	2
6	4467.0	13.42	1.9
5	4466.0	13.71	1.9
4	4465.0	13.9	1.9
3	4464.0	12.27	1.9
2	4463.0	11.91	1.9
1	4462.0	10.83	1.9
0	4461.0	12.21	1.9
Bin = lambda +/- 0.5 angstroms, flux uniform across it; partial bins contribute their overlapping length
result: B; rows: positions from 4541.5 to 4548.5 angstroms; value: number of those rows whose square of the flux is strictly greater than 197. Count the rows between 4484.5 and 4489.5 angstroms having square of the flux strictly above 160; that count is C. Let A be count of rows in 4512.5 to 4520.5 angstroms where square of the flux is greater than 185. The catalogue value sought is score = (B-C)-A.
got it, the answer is -8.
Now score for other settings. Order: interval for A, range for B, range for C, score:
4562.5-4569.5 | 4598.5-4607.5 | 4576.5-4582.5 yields -6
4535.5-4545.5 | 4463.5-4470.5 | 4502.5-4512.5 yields -7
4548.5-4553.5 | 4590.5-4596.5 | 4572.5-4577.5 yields -1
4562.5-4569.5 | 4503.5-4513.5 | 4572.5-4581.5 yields -7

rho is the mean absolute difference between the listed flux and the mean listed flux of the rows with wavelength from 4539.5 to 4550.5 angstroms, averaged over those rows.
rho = 0.45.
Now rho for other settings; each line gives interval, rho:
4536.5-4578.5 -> 1.32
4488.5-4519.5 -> 1.16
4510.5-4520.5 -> 1.42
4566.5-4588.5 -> 1.14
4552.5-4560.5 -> 0.96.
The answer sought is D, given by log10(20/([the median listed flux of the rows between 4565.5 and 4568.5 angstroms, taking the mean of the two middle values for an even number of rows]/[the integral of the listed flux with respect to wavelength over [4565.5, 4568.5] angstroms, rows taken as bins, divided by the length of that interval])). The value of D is 1.284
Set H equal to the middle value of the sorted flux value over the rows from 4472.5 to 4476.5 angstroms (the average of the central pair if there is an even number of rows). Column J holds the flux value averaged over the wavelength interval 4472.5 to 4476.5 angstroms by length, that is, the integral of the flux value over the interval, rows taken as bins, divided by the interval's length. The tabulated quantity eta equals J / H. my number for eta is 1.01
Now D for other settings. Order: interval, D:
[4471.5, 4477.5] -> 1.311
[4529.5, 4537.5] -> 1.304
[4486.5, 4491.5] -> 1.248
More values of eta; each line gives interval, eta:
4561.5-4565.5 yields 1.01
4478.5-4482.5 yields 1.01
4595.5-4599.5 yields 1.00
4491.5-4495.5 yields 1.02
